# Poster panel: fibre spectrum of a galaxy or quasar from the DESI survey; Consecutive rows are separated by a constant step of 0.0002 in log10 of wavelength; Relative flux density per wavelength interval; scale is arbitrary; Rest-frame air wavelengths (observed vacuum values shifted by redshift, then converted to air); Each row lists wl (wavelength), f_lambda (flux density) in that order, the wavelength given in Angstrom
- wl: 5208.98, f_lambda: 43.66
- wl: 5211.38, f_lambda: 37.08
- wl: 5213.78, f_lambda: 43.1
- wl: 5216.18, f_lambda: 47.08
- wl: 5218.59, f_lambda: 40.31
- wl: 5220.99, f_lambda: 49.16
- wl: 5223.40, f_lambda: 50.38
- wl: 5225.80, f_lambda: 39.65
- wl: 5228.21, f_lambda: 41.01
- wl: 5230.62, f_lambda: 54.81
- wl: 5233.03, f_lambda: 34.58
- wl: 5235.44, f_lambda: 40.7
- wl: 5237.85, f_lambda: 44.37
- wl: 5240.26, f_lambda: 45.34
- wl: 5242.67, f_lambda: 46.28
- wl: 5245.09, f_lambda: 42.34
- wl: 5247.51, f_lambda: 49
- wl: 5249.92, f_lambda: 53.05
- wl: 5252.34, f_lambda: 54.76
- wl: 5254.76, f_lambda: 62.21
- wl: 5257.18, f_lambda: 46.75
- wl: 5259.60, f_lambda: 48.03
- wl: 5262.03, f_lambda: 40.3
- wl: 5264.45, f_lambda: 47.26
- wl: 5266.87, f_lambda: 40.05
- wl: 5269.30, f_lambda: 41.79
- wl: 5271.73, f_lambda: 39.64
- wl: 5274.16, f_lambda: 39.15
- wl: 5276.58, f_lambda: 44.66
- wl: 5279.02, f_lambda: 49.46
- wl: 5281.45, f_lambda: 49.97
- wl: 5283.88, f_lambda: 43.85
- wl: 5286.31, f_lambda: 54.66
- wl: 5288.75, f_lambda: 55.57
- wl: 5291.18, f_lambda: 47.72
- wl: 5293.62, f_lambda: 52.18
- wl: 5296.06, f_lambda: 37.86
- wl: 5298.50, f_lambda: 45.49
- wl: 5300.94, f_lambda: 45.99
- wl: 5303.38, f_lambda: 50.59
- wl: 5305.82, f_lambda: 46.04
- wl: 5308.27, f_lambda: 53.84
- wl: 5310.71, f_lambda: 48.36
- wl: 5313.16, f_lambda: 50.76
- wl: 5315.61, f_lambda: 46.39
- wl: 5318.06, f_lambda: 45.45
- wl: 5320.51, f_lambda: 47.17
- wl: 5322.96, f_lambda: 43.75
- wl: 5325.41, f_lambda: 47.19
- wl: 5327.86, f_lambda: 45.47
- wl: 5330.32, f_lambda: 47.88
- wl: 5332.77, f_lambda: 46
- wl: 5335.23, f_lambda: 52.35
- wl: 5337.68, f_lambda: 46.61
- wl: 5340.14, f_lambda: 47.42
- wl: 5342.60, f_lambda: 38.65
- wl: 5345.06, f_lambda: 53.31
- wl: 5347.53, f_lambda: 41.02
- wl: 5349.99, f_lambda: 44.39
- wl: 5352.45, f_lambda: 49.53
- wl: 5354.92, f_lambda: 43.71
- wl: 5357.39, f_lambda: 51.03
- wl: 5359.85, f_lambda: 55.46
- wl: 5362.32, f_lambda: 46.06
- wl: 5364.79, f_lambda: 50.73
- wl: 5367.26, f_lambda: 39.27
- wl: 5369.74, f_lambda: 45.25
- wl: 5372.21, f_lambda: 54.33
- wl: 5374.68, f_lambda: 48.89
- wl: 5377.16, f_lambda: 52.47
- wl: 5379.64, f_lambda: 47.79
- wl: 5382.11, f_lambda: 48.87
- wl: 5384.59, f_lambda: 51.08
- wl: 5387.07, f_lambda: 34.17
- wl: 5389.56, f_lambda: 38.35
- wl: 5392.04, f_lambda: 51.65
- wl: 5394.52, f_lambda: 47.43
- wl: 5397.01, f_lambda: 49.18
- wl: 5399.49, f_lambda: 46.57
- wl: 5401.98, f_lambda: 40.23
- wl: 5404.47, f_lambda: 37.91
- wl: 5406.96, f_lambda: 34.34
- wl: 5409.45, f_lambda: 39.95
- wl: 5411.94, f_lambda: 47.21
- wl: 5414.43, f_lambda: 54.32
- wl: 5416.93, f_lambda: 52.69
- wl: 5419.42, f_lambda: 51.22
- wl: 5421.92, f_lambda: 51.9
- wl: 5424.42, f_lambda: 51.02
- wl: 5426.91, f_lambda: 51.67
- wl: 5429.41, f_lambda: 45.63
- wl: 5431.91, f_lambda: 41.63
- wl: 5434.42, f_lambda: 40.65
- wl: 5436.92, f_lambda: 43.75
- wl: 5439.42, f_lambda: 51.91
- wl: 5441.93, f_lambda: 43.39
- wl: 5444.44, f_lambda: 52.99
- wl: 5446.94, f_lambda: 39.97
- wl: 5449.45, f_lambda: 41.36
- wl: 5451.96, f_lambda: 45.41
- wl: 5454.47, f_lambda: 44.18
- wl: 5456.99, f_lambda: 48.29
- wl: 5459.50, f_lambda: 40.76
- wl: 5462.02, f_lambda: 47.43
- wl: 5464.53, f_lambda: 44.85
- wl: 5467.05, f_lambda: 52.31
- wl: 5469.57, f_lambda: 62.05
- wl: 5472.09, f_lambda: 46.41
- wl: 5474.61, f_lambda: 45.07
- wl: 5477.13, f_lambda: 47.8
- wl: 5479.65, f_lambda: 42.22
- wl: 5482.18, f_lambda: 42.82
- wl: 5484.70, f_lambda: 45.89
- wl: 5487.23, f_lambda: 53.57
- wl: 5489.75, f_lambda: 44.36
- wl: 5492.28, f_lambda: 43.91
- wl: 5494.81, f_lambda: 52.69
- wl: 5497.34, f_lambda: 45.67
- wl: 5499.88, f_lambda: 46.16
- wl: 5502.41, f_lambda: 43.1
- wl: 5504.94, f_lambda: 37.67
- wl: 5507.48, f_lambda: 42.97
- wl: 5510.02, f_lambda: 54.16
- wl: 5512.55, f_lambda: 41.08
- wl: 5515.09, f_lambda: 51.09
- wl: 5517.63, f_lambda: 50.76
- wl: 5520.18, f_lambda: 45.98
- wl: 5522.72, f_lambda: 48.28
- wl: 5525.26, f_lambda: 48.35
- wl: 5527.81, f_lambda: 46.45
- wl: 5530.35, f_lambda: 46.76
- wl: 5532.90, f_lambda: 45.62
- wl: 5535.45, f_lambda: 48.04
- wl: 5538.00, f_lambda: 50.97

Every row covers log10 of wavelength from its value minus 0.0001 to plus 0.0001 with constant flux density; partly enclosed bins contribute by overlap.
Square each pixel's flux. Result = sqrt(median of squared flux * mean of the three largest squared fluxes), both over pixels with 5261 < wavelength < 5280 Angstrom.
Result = 1936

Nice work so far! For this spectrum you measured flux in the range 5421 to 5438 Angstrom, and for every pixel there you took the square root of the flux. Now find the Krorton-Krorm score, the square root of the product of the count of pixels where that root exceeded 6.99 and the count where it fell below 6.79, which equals 3.5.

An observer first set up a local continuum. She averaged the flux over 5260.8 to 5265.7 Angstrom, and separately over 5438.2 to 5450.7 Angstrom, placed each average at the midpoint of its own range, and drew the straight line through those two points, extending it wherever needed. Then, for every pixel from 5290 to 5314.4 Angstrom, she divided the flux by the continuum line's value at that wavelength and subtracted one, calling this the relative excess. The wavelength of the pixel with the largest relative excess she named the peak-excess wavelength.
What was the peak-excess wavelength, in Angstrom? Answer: 5308.27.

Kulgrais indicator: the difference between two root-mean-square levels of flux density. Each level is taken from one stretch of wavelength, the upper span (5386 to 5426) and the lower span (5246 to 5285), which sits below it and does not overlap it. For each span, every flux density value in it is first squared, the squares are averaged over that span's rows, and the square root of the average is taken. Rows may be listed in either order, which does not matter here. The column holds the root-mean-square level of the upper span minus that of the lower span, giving -1.3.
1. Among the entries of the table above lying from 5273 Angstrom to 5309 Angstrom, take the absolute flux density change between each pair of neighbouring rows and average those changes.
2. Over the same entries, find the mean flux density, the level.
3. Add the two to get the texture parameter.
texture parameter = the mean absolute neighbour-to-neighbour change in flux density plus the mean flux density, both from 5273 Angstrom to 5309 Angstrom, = 53.5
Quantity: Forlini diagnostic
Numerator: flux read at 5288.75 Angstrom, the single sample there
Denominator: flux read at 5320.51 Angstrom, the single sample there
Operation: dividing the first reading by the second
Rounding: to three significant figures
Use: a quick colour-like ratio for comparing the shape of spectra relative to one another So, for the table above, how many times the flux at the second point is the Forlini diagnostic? 1.18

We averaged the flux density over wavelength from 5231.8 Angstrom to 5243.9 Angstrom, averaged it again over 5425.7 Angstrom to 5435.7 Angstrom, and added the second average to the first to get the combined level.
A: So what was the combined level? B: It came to 87.1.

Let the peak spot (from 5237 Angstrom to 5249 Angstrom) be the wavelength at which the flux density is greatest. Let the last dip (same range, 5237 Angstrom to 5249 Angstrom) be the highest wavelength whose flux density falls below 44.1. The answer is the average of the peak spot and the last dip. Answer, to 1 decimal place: 5246.3 Angstrom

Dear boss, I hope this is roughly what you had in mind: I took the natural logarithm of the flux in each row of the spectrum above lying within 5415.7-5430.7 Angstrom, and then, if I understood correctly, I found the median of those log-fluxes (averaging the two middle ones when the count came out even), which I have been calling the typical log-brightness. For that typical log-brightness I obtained 3.94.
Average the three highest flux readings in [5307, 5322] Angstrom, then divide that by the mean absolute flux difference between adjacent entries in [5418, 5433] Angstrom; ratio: 20.8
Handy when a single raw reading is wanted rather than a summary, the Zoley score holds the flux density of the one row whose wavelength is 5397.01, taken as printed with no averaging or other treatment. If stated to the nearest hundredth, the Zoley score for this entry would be 49.18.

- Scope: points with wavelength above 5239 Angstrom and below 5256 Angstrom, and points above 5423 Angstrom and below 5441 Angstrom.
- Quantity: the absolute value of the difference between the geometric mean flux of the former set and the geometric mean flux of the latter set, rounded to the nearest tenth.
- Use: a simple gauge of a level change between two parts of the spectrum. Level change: 3.7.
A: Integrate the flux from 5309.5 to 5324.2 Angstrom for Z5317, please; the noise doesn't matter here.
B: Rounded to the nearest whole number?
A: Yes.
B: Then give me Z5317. 690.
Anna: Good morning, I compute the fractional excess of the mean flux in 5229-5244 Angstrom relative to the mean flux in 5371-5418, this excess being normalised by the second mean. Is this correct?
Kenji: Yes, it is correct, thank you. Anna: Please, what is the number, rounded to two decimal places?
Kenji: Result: -0.04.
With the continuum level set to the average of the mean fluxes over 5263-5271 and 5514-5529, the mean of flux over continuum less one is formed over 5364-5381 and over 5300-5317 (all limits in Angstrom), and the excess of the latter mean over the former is 0.01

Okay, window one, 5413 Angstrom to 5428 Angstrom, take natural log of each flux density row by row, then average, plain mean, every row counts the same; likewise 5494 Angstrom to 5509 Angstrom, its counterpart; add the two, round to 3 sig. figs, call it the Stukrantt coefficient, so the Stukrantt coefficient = 7.75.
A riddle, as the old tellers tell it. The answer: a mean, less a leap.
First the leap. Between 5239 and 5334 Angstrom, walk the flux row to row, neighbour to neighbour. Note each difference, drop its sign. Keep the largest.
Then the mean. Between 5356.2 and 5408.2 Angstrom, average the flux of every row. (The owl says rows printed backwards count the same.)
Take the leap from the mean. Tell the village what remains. 31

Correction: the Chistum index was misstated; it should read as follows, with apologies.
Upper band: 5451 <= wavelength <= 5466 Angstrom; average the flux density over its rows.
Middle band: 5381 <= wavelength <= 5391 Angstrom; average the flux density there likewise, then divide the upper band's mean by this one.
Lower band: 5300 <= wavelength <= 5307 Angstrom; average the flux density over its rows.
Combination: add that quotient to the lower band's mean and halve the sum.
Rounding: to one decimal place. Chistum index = 24.3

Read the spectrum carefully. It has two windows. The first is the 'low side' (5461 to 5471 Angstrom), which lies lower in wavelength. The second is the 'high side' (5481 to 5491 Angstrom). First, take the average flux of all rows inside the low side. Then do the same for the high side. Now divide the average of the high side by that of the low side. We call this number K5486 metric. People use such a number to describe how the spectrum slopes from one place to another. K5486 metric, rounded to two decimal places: 0.90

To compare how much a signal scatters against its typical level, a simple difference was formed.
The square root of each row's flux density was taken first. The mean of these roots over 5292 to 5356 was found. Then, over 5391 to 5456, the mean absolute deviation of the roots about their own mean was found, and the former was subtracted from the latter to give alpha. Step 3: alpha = -6.49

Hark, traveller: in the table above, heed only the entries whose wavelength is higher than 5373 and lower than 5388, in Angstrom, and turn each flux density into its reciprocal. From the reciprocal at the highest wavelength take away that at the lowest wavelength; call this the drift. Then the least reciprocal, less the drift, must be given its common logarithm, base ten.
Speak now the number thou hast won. -1.99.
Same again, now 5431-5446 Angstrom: -1.62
